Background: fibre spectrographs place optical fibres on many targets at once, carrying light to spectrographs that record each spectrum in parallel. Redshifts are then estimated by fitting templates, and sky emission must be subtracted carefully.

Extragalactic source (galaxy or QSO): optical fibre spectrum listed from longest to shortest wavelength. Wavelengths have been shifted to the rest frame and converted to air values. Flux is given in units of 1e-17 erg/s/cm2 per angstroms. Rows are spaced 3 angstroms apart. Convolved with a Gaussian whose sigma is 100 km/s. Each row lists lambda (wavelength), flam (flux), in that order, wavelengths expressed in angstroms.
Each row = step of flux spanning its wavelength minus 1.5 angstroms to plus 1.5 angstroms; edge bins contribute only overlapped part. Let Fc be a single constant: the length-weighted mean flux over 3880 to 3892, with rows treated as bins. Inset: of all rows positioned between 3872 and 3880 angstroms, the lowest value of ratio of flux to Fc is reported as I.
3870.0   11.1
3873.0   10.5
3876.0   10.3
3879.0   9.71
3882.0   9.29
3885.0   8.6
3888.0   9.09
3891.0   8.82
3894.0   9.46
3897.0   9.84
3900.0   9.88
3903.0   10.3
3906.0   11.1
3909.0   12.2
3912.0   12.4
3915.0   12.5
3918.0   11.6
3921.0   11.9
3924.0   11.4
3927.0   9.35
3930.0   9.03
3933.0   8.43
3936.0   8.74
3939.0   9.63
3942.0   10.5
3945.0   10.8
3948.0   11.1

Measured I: 1.08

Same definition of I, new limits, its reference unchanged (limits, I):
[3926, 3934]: 0.94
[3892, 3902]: 1.05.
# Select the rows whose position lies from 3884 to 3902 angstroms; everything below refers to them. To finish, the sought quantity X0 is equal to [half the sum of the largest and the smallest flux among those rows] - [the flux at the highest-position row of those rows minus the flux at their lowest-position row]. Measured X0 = 8.0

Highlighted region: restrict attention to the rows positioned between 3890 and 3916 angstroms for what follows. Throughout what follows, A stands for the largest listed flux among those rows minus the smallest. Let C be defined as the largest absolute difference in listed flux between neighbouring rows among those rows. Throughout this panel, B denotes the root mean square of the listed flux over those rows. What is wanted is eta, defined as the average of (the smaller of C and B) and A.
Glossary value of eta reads 2.39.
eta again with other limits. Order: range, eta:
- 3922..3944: 2.51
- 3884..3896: 0.75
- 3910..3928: 2.60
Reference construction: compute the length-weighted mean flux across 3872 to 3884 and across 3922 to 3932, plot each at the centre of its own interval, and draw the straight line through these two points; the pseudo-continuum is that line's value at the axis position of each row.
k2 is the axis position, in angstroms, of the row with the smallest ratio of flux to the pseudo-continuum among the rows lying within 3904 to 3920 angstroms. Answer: 3906.0 angstroms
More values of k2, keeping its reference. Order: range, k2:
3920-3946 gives 3933.0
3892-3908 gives 3894.0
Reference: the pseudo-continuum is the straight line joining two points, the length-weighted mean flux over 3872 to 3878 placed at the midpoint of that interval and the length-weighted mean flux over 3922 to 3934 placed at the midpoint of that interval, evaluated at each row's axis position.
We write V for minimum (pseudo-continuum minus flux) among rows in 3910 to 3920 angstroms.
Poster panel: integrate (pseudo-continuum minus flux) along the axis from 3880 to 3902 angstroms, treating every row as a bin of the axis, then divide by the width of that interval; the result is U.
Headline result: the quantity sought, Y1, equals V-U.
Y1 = -3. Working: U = 0.83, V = -2.6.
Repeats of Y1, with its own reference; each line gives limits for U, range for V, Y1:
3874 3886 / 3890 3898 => 0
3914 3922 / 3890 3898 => 2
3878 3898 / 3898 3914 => -3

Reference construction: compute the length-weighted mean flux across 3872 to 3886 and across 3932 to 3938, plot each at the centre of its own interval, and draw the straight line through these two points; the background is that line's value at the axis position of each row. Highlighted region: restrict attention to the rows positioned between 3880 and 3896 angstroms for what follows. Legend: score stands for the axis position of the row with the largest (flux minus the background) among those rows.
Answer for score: 3894.0 angstroms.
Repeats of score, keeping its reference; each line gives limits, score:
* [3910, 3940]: 3915.0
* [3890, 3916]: 3915.0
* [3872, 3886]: 3873.0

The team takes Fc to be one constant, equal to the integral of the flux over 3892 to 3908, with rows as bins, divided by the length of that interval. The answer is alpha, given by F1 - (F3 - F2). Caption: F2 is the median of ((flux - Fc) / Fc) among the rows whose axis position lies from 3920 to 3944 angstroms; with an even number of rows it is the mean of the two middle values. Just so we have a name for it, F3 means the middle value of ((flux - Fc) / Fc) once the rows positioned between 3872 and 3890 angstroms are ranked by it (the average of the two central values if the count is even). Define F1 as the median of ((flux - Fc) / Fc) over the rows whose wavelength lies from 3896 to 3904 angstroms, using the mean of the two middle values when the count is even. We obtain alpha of -0.03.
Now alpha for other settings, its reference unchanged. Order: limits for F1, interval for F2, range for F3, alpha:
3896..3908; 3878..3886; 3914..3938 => -0.11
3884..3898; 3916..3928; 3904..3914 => -0.17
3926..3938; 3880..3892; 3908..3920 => -0.45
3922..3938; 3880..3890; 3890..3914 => -0.21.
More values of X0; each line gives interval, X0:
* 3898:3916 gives 8.6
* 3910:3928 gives 14.0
